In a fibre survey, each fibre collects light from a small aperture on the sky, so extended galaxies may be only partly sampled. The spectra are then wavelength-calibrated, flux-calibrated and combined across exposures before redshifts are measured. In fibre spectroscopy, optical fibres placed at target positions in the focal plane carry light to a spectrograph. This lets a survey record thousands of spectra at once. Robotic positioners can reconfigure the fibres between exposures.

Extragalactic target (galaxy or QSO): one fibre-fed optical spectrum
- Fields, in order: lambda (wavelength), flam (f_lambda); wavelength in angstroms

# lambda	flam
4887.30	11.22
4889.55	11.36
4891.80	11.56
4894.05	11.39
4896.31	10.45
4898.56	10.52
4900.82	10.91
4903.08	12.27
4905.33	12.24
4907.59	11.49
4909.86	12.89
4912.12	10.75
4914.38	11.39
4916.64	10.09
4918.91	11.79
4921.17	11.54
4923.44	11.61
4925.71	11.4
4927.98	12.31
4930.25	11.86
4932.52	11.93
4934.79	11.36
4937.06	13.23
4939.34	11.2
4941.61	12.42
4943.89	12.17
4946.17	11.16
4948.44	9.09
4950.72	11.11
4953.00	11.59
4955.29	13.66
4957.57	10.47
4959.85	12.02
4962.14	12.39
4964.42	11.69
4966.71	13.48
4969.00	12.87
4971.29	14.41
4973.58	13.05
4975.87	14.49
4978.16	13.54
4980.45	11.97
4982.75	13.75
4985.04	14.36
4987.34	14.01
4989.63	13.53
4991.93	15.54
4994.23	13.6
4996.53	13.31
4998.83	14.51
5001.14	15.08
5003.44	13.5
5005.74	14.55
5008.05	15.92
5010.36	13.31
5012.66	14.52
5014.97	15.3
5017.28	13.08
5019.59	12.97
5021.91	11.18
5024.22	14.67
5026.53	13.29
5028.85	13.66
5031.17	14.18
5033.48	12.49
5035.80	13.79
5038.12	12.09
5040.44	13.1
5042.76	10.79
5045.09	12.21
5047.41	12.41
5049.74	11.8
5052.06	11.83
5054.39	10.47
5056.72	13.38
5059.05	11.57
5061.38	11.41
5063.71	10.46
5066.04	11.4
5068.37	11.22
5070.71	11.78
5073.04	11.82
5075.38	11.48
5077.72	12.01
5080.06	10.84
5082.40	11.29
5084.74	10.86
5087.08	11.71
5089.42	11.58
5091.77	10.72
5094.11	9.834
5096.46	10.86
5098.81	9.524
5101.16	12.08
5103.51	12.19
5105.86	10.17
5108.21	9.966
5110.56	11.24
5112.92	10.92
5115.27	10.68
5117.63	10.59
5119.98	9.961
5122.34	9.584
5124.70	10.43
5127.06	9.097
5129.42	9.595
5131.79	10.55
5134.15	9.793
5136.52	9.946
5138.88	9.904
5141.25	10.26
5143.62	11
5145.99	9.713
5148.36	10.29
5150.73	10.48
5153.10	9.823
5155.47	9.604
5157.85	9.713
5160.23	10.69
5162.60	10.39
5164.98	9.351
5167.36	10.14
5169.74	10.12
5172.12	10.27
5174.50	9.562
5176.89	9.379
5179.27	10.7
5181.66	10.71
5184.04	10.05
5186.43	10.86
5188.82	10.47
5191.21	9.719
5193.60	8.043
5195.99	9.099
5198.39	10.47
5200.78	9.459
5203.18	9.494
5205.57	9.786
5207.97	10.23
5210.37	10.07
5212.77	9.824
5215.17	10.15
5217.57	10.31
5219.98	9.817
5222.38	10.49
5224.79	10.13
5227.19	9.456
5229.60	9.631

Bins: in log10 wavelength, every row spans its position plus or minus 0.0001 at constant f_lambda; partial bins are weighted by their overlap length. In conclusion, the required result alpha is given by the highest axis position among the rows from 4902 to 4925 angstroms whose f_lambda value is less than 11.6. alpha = 4921.17 angstroms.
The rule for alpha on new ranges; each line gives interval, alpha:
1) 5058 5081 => 5080.06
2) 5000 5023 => 5021.91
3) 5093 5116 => 5115.27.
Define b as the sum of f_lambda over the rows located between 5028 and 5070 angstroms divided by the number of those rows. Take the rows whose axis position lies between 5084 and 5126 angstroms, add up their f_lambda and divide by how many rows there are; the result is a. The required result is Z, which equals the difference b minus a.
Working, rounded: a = 10.7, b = 12.1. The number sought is 1.4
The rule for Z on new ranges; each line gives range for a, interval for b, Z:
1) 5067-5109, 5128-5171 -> -1.0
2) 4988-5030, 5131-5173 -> -3.9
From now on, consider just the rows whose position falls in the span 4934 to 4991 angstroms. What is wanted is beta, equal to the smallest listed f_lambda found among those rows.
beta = 9.09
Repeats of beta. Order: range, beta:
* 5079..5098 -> 9.834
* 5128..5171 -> 9.351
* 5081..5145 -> 9.097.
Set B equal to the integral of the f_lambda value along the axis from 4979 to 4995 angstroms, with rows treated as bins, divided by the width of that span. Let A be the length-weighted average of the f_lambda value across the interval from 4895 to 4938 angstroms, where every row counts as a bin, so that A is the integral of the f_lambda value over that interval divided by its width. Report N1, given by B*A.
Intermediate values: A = 11.6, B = 13.8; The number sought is 160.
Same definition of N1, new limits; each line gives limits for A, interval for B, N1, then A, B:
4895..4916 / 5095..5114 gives 124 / 11.4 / 10.8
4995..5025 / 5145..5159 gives 139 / 14.0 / 9.9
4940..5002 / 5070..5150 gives 137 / 12.9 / 10.6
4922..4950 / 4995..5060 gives 153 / 11.6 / 13.2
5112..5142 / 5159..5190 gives 103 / 10.1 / 10.2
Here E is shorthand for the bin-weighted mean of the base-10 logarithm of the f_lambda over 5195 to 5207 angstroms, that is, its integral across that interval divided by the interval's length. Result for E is 0.99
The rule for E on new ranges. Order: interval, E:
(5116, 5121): 1.01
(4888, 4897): 1.05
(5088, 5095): 1.03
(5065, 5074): 1.06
